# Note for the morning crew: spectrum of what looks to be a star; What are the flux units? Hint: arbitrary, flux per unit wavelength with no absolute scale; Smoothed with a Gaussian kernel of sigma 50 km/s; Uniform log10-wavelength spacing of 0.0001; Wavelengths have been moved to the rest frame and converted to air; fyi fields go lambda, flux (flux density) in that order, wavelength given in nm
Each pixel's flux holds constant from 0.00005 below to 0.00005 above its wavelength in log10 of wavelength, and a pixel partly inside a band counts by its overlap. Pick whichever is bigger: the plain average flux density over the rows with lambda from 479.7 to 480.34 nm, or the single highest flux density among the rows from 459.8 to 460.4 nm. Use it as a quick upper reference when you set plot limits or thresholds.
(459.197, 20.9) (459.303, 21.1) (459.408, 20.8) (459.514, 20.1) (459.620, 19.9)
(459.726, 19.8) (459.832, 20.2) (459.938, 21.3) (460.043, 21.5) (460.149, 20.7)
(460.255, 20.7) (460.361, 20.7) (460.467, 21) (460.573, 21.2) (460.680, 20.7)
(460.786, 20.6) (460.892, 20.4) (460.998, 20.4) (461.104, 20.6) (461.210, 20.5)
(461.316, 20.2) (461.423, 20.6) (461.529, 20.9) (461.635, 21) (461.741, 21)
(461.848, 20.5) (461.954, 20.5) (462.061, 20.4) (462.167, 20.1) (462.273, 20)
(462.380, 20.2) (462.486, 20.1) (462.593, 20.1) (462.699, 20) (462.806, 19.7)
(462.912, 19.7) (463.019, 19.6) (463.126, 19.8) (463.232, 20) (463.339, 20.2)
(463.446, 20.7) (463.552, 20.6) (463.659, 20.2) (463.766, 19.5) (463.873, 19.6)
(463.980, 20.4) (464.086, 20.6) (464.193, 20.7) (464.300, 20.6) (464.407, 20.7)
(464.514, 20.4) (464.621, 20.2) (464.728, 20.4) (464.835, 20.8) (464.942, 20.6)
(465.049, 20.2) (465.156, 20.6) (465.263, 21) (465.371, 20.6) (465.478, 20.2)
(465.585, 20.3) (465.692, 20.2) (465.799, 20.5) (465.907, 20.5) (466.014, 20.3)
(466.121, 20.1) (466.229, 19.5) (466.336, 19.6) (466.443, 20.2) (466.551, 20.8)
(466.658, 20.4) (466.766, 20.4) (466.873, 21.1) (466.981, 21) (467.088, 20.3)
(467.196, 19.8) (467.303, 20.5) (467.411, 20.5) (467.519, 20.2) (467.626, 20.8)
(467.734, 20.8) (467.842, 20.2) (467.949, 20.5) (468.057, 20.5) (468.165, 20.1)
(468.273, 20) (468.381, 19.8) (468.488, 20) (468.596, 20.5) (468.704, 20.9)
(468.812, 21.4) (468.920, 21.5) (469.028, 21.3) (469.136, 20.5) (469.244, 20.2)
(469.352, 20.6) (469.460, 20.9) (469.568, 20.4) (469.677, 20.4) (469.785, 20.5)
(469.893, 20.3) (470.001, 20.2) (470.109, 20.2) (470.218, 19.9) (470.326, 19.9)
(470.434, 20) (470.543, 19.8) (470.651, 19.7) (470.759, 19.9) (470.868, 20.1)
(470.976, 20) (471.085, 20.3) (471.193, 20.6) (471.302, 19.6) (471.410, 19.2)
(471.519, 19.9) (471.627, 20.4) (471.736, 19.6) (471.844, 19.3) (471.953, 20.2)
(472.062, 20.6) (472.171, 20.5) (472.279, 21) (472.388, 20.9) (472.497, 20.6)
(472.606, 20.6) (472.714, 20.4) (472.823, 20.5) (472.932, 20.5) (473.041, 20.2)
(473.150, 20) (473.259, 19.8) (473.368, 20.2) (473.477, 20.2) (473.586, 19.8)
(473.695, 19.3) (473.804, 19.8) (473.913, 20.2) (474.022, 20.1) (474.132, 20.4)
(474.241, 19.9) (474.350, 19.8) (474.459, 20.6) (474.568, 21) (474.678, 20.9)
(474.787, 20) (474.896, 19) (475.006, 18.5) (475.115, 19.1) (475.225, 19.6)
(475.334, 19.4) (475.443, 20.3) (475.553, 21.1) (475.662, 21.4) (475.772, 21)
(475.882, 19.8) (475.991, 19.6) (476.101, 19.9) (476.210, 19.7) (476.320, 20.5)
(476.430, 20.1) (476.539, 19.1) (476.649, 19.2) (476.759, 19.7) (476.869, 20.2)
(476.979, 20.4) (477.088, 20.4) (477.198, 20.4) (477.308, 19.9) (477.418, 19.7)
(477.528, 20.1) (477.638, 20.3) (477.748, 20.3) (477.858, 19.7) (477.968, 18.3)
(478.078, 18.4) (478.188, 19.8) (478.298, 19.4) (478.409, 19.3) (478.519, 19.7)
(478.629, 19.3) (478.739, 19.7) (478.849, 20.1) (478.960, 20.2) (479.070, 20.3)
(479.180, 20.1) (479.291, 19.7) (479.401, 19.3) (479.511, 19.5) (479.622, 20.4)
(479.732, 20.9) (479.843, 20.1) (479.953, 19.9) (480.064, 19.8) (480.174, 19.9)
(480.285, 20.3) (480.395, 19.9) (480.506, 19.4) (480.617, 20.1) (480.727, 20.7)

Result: 21.5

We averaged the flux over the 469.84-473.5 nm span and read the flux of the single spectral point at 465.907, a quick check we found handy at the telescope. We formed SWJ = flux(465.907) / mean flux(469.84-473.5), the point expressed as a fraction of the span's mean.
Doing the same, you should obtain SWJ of 1.02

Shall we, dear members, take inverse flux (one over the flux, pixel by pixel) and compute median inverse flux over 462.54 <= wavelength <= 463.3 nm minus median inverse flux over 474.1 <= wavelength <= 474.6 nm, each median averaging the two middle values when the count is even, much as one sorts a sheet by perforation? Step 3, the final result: 0.0015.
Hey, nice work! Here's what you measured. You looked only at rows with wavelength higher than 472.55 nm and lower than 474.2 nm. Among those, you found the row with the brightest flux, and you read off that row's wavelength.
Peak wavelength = 472.606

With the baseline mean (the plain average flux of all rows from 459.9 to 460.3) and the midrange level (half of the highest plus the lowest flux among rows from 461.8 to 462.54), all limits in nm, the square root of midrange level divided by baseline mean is 0.98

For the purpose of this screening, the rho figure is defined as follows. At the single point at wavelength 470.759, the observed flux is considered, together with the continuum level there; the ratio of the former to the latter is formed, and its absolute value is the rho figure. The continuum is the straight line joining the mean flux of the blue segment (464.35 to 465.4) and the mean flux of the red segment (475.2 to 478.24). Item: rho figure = 0.98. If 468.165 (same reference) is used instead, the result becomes 0.99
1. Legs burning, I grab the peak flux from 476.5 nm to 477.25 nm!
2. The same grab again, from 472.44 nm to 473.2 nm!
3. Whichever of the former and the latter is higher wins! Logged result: 20.6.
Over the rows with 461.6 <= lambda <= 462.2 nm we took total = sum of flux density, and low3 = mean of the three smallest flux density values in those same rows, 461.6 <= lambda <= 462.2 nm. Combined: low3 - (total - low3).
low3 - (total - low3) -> -82.8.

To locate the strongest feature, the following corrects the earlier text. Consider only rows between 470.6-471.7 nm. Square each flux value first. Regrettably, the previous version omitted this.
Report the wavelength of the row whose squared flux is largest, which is 471.193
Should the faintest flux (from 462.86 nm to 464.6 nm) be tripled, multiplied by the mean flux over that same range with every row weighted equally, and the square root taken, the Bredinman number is 34.4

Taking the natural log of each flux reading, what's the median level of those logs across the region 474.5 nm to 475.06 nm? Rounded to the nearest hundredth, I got 3.00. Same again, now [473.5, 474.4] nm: 2.99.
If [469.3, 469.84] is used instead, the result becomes 3.02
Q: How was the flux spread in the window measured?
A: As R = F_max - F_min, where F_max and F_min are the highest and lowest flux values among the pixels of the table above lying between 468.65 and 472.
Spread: 2.3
